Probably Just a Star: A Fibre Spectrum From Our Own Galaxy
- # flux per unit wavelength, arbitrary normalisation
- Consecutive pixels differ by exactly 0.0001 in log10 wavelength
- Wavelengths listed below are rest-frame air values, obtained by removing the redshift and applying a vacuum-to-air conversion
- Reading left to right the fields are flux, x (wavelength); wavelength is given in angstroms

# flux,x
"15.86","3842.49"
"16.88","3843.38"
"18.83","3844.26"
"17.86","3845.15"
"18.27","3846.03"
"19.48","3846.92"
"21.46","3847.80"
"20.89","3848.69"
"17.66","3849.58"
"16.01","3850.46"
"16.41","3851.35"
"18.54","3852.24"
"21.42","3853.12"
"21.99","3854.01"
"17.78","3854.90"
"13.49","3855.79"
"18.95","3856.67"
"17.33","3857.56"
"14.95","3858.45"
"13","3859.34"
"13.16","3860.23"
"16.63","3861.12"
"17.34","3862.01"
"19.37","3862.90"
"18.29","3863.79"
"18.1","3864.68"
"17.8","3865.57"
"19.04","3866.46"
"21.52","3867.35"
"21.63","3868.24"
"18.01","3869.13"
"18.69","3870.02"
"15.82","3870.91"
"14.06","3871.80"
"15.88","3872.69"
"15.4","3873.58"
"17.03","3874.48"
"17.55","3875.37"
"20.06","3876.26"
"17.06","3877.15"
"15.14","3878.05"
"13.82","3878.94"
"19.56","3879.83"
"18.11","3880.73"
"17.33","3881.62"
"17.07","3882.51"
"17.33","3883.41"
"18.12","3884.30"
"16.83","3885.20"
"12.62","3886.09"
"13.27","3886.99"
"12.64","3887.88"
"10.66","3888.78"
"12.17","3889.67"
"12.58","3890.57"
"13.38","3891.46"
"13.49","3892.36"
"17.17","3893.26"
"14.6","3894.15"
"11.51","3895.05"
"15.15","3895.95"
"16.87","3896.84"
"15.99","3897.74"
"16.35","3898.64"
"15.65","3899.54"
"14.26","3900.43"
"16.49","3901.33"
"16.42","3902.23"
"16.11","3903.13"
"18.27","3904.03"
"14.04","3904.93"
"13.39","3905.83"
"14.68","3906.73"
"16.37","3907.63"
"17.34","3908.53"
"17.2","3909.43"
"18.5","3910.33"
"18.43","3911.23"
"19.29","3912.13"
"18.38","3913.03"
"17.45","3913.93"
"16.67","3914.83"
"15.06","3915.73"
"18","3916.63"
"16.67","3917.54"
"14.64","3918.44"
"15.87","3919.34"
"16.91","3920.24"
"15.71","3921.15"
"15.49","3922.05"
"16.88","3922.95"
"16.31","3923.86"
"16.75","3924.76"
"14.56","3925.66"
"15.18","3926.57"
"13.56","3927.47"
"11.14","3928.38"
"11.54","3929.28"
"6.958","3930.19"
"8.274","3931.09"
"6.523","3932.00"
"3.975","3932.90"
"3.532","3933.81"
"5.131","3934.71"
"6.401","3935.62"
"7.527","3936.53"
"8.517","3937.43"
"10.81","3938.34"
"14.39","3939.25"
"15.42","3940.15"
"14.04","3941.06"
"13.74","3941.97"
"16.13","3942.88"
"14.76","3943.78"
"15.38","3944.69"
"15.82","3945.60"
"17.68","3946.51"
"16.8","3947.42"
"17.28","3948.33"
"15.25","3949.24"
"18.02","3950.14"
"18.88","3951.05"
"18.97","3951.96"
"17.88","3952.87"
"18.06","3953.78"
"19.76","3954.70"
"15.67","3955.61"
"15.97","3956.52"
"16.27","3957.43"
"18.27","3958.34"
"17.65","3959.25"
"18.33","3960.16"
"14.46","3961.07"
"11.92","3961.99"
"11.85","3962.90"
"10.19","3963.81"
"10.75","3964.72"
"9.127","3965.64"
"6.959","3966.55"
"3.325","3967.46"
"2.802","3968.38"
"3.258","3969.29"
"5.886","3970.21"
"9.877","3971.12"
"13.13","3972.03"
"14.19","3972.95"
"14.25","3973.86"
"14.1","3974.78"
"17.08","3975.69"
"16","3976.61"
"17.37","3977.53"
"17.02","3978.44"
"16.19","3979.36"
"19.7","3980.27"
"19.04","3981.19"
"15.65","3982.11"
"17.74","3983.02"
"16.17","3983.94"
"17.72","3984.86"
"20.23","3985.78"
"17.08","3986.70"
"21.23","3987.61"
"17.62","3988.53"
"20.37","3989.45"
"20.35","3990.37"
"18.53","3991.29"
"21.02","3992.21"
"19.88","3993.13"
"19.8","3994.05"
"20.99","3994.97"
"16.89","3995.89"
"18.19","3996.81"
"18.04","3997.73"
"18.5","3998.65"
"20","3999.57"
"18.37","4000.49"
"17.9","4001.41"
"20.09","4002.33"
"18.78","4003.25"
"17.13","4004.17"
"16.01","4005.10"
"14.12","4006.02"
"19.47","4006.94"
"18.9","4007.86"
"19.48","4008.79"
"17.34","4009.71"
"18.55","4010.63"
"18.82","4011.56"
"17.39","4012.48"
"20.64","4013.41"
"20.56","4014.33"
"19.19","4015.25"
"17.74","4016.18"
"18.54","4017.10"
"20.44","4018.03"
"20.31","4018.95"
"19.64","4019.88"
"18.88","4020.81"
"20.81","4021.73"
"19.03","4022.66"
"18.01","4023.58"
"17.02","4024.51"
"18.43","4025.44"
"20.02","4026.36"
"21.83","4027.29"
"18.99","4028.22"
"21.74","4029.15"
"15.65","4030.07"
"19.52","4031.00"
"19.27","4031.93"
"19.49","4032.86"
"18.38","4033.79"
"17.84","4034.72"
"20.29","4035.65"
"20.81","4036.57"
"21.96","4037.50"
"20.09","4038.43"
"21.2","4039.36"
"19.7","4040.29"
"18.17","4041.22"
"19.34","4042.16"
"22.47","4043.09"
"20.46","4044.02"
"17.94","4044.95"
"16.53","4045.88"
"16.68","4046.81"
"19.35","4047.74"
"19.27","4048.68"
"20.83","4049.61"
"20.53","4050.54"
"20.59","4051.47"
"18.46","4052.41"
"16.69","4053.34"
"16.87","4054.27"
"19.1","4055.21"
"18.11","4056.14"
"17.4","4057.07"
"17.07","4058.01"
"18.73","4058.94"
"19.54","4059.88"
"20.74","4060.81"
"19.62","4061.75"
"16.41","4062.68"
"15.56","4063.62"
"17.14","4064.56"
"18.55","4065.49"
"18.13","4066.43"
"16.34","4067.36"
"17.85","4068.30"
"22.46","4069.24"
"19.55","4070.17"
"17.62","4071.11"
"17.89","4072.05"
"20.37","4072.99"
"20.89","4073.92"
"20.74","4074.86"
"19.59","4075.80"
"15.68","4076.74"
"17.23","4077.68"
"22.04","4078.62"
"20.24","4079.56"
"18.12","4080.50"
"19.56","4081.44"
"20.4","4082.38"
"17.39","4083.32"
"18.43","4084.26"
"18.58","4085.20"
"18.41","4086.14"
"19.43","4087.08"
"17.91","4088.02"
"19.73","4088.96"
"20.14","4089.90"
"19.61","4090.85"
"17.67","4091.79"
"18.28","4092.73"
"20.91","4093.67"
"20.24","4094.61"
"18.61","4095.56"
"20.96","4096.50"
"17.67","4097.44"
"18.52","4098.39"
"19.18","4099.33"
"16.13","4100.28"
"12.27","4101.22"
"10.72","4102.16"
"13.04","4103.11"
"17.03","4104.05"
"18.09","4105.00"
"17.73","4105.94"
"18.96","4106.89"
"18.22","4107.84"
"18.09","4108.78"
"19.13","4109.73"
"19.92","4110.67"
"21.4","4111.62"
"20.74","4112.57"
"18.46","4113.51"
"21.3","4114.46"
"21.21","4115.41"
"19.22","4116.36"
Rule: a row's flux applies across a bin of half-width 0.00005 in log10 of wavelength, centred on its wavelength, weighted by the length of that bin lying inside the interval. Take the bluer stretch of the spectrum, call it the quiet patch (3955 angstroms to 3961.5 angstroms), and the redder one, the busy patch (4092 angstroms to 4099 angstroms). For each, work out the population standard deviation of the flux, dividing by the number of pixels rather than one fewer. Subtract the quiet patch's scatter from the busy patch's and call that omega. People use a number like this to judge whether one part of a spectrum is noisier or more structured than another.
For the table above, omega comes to -0.10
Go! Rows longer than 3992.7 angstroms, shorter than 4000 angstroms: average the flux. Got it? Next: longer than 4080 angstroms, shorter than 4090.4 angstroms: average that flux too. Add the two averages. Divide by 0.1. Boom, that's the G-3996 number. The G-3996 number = 380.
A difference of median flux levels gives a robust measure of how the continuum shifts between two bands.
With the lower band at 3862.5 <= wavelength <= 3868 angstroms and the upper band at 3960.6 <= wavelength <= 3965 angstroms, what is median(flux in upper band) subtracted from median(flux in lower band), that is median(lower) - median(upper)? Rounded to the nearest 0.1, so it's 6.8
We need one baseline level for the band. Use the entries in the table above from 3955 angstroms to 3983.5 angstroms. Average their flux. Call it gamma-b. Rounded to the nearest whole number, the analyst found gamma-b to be 13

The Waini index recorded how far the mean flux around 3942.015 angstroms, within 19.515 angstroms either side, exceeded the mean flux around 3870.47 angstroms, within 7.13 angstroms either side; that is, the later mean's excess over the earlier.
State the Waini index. -4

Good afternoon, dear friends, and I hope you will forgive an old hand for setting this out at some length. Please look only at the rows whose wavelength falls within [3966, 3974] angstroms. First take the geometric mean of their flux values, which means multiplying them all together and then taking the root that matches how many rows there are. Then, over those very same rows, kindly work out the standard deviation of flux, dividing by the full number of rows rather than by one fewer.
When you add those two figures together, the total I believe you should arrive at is 11.4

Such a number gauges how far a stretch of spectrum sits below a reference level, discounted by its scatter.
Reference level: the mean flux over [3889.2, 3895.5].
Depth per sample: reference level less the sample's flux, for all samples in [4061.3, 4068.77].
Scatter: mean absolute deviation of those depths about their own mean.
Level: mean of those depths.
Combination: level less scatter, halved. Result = -2.49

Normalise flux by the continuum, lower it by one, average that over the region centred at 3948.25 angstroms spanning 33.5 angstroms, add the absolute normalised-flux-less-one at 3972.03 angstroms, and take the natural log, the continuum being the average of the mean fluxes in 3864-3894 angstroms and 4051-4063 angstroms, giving -3.2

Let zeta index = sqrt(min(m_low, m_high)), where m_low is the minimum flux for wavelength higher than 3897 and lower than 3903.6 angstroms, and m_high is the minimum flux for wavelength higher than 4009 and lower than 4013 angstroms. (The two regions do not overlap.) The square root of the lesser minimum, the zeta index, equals 3.78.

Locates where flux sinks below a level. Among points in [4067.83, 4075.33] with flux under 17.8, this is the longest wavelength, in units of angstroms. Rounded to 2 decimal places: 4071.11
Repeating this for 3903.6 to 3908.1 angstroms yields 3907.63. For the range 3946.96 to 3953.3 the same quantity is 3949.24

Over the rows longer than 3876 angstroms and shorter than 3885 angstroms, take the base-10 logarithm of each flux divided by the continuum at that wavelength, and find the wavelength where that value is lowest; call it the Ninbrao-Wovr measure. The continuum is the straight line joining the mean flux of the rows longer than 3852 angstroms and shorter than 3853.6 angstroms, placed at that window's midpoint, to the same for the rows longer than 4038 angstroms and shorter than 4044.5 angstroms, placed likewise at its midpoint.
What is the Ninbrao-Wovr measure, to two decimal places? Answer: 3878.94 angstroms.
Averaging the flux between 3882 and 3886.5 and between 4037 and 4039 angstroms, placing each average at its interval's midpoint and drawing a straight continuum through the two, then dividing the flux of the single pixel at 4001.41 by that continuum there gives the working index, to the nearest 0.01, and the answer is 0.90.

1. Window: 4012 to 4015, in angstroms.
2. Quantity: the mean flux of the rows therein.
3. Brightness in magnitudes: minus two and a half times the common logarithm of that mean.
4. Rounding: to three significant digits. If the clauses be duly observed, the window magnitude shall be -3.23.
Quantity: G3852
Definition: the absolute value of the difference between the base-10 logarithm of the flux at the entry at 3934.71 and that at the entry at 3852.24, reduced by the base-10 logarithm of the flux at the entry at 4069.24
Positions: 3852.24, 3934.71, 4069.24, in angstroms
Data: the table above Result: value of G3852 -0.8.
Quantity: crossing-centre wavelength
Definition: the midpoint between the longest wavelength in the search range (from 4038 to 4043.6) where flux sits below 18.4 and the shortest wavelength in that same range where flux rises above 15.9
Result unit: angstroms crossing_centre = 4039.8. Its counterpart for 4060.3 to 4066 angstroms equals 4062.7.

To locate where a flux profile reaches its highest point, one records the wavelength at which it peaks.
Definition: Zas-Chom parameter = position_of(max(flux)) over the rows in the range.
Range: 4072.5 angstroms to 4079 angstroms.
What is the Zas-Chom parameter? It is 4078.62 angstroms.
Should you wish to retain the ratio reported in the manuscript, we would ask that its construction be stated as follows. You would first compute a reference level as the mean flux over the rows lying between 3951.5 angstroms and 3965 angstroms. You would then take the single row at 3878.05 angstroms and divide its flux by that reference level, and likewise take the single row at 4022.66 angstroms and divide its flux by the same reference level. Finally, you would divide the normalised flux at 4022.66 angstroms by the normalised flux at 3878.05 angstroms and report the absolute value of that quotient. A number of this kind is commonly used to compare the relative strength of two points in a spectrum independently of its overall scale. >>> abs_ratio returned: 1.26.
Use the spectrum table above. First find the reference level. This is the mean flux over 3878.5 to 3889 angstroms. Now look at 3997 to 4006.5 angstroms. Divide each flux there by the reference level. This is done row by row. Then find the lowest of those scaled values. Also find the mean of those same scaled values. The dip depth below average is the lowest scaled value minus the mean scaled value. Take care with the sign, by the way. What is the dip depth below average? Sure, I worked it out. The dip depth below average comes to -0.24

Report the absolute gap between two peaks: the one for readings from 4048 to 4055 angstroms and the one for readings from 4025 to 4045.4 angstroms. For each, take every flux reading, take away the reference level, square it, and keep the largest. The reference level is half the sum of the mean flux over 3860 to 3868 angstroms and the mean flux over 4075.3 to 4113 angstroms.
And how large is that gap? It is 11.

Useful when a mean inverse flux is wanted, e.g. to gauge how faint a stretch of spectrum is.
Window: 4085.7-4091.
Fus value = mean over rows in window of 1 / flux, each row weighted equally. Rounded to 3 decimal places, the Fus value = 0.052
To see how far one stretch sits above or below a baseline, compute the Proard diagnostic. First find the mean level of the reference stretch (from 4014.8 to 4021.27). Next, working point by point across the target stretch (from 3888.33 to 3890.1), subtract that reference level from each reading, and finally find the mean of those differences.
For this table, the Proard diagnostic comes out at -7.8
